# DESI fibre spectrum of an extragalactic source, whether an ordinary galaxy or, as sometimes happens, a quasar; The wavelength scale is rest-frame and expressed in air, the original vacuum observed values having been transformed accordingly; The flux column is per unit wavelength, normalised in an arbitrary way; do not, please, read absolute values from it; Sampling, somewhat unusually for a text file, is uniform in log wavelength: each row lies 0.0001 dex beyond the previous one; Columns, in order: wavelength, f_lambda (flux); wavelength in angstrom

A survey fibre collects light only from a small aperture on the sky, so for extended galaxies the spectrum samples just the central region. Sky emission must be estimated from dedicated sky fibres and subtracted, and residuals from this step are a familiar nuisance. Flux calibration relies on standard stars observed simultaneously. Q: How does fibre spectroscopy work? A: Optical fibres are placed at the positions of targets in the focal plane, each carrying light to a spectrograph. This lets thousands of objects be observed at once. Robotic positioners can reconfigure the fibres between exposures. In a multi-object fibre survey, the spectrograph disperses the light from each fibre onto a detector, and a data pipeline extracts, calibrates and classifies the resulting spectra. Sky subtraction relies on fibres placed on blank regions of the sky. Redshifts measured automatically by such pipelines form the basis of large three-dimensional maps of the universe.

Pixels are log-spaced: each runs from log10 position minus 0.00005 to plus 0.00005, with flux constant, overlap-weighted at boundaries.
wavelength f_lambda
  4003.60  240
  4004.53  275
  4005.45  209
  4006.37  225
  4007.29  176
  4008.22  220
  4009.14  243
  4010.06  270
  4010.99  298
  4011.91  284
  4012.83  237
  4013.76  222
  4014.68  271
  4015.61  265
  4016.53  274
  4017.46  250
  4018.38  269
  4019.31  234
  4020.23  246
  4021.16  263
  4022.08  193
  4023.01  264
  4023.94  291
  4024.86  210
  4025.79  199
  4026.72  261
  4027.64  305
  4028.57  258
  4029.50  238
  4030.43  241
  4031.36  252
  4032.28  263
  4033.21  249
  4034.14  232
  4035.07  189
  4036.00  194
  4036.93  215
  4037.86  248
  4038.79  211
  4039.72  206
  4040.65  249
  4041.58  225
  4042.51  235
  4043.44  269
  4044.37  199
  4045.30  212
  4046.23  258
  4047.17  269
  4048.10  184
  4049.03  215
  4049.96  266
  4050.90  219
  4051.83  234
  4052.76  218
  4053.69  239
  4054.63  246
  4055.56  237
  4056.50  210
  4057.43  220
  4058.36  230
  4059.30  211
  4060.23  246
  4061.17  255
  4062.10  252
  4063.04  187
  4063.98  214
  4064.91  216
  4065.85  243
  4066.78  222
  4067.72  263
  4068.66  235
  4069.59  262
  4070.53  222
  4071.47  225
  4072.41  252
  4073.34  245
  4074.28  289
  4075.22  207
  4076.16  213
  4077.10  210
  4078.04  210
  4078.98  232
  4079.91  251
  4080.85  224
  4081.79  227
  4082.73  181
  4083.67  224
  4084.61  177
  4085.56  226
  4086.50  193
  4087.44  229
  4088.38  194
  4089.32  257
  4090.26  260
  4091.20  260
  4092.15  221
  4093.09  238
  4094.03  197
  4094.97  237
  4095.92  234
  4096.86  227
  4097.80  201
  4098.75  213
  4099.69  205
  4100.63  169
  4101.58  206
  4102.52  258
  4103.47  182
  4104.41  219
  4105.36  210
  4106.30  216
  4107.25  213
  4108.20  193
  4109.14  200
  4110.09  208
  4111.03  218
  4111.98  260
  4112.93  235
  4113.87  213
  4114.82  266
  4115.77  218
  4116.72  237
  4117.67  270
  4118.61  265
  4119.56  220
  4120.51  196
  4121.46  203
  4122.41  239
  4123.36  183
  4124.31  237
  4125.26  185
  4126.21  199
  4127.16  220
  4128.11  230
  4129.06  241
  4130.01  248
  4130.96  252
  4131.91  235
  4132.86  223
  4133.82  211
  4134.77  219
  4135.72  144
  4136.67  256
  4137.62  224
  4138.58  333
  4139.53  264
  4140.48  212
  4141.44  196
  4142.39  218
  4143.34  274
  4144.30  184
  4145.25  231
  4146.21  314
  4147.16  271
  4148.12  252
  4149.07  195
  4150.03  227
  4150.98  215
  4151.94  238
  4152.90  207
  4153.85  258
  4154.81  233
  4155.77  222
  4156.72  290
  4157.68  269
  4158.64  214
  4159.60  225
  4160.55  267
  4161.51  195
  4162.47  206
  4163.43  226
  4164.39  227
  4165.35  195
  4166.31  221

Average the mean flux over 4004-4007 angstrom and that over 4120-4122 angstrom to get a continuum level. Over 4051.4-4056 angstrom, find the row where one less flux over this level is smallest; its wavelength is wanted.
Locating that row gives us 4054.63 angstrom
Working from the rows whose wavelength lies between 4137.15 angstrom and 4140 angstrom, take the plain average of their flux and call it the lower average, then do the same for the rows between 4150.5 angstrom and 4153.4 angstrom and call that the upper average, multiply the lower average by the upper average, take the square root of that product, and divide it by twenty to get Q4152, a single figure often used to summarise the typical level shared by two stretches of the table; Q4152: 12.3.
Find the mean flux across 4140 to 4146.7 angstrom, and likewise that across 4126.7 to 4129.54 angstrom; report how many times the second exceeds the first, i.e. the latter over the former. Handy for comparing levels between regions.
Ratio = 0.99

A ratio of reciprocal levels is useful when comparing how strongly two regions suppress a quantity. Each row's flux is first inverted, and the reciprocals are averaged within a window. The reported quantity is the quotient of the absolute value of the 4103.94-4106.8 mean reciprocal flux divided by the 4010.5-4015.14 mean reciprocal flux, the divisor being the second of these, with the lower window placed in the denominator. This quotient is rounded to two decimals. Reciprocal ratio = 1.21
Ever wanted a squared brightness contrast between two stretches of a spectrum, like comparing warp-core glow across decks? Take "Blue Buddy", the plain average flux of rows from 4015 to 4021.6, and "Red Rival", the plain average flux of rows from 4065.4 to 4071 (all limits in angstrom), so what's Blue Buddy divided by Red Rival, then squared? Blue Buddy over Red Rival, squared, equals 1.14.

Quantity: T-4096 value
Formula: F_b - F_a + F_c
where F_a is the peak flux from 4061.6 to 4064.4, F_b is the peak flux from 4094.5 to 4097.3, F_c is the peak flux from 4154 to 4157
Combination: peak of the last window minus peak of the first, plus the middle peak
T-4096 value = 275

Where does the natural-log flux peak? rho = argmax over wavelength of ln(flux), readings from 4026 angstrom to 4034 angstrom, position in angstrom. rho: 4027.64 angstrom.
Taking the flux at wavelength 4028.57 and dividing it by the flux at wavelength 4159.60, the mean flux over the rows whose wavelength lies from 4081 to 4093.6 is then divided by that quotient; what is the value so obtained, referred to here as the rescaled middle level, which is 194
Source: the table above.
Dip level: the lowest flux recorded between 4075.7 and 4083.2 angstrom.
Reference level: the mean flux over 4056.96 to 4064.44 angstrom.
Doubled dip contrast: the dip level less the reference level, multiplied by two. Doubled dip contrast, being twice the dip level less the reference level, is -92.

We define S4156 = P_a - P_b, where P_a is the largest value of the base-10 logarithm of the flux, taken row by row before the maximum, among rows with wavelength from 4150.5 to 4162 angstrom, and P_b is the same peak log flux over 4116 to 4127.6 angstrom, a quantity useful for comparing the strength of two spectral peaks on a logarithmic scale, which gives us 0.031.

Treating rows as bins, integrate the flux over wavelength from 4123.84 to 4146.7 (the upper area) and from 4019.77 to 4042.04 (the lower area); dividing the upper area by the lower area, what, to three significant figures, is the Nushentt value 1.00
